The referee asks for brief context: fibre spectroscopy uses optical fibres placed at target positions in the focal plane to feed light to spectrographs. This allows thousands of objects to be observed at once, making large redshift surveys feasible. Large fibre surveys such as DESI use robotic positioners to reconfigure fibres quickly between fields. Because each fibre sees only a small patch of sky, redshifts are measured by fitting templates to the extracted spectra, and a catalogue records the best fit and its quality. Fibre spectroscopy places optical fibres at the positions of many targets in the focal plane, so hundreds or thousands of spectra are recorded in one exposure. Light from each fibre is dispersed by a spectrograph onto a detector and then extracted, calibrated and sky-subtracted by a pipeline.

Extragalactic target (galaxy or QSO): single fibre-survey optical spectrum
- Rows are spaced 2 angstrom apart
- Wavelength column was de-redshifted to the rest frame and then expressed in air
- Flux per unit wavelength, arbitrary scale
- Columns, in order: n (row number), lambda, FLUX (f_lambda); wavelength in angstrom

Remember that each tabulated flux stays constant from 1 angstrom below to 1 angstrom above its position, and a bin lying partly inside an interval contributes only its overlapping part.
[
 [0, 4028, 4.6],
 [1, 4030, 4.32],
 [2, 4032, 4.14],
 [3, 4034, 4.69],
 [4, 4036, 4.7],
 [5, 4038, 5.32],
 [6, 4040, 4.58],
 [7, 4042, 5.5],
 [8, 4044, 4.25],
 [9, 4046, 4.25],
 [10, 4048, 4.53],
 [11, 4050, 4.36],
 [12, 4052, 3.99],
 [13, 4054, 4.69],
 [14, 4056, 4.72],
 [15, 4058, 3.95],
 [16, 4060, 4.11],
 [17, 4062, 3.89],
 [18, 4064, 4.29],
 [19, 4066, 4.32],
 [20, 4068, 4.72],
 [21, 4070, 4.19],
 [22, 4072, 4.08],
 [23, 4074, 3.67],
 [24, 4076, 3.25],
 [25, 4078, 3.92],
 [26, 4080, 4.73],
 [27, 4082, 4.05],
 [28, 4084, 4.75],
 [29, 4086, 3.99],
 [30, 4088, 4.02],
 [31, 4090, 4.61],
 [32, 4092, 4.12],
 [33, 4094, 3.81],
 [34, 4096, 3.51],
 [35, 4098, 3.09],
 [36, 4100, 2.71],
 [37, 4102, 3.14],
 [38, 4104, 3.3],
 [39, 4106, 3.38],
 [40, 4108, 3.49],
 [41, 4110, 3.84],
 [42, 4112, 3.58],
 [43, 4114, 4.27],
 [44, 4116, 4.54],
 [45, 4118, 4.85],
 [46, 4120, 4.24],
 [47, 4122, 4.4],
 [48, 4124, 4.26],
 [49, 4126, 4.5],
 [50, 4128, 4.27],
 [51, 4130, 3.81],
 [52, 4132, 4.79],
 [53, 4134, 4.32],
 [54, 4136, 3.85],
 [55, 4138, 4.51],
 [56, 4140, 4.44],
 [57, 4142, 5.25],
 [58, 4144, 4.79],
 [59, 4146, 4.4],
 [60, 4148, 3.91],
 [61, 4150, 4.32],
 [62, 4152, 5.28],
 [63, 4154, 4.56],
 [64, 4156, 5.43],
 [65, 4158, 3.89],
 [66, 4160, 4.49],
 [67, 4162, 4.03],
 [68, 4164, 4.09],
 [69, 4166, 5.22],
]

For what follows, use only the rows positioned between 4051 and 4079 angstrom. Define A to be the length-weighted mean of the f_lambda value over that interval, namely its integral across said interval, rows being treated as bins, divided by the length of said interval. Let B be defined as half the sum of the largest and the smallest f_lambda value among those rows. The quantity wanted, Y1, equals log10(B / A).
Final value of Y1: -0.015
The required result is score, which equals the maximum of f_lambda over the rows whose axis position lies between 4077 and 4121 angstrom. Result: 4.85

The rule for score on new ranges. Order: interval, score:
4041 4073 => 5.5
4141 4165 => 5.43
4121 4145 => 5.25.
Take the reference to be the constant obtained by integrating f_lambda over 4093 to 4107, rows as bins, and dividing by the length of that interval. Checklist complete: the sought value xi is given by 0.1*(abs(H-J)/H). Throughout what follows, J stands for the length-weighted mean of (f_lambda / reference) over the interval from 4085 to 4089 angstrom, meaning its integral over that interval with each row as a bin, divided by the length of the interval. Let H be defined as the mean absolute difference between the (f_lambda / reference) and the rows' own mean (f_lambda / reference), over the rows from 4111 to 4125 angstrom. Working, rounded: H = 0.08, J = 1.22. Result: 1.5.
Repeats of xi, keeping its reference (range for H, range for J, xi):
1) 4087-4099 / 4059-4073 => 1.0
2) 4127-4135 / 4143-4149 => 1.6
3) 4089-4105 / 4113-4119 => 0.8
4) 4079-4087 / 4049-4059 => 1.1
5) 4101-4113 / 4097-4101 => 1.5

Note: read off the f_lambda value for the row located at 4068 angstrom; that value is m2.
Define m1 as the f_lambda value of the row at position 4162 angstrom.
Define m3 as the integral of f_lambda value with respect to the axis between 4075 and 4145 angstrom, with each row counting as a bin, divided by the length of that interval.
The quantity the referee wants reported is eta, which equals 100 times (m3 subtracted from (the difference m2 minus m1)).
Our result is -338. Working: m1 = 4.03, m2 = 4.72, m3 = 4.1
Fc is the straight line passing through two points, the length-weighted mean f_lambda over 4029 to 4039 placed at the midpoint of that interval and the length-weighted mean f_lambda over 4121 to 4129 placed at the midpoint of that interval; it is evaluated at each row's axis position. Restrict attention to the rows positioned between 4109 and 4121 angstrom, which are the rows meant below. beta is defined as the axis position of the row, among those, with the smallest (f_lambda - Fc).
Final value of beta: 4112 angstrom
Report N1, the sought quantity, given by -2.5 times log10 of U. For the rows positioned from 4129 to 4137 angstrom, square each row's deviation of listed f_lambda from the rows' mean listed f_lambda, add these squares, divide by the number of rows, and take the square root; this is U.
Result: 1.00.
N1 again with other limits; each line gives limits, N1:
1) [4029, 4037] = 1.54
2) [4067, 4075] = 1.07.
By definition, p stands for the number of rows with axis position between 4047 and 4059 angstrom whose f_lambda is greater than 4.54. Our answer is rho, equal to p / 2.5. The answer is 0.8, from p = 2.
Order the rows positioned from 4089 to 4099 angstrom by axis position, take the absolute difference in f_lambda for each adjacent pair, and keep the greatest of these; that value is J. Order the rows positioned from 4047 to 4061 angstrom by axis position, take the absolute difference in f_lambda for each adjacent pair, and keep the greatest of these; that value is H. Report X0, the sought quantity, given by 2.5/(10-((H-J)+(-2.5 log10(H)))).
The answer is 0.265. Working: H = 0.77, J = 0.49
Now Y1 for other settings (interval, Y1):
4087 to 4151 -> -0.010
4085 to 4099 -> -0.003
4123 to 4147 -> 0.009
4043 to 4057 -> -0.004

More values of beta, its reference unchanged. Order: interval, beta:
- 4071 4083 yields 4076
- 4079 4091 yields 4086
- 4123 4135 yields 4130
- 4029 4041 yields 4032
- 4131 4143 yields 4136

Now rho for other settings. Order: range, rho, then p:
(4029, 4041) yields 1.6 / 4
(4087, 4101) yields 0.4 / 1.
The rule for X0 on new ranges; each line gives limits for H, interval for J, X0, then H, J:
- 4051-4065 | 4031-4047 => 0.245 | 0.77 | 1.25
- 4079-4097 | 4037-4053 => 0.245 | 0.76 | 1.25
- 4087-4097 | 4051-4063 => 0.260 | 0.59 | 0.77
